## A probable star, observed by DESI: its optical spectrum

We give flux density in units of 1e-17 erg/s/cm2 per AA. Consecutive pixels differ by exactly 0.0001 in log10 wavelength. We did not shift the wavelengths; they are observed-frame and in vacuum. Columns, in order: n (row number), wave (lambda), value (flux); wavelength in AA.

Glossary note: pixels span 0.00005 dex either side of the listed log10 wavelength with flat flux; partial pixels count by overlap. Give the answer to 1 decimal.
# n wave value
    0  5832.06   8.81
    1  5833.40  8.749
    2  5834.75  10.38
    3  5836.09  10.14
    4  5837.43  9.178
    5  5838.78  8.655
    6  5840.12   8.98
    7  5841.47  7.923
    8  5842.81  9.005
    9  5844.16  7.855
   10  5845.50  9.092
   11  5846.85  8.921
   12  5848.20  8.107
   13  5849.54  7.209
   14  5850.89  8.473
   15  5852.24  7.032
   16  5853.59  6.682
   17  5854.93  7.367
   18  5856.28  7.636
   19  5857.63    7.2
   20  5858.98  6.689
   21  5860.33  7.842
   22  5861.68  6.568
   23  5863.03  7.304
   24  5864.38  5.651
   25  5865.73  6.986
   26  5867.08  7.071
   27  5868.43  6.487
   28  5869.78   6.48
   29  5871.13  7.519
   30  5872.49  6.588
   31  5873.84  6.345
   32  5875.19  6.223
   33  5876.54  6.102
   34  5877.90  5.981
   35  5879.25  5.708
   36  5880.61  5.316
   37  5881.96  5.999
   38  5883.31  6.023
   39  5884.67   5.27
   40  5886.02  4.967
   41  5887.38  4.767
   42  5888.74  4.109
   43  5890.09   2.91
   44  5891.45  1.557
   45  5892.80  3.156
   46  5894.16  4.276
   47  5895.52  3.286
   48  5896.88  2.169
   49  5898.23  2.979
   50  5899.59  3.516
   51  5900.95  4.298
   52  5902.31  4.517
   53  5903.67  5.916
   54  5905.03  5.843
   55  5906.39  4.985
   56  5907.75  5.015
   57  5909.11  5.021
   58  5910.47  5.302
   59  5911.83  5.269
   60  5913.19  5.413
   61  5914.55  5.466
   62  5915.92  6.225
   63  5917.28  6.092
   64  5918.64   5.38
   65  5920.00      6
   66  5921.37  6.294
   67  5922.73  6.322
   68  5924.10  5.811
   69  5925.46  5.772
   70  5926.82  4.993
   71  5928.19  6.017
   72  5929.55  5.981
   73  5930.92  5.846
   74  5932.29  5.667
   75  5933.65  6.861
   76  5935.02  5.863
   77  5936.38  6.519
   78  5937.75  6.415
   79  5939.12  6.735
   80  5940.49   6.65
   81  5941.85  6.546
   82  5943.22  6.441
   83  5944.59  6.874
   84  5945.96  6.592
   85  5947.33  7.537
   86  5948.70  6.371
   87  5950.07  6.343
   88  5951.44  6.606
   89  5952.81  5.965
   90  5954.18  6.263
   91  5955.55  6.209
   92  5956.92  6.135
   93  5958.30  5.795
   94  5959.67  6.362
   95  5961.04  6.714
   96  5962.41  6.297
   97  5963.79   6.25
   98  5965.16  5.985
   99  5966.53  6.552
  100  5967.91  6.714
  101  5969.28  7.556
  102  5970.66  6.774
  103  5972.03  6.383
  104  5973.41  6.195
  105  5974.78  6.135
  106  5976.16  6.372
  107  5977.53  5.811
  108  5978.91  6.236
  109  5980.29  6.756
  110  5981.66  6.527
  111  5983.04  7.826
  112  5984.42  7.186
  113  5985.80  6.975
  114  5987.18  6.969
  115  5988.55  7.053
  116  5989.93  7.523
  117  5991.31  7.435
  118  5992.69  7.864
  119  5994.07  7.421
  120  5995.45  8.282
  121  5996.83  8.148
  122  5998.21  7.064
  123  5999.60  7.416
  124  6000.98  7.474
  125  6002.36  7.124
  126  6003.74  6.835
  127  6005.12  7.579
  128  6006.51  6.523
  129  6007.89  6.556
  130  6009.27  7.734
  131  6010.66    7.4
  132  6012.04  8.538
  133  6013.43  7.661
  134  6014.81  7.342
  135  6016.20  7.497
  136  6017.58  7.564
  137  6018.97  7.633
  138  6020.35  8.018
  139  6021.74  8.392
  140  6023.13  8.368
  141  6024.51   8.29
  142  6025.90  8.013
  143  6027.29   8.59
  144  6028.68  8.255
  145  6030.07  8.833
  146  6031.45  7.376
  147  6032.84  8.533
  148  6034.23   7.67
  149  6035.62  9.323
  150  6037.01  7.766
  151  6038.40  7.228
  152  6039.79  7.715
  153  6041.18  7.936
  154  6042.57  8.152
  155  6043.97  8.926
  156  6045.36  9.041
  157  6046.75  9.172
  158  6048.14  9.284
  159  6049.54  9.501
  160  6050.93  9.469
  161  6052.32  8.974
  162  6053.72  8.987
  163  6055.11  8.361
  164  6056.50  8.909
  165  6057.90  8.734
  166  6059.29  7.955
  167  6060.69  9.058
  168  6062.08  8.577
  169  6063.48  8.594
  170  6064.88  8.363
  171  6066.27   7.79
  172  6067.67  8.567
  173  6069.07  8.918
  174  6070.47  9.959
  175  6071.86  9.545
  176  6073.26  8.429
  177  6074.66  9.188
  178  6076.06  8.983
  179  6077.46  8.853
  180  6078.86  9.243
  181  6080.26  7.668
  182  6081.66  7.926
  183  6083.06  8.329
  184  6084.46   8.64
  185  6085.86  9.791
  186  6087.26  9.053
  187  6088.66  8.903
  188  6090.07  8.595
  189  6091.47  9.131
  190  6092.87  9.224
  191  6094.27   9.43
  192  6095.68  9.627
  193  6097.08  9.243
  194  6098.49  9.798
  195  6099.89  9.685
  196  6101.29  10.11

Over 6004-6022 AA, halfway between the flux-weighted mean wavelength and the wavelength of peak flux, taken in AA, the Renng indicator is 6012.8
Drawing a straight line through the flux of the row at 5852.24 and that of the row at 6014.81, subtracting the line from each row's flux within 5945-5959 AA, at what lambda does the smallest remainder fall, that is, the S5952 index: 5958.30 AA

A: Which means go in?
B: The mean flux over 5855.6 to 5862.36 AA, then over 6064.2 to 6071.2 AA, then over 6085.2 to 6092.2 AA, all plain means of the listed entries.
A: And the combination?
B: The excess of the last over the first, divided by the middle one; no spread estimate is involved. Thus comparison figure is 0.22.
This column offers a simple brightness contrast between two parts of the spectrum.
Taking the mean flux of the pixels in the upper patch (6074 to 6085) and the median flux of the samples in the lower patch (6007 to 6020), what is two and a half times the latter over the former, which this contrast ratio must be 2.20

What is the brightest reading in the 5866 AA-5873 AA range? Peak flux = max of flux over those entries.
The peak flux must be 7.519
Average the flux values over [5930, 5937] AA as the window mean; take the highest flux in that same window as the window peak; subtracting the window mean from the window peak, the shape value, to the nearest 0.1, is 0.7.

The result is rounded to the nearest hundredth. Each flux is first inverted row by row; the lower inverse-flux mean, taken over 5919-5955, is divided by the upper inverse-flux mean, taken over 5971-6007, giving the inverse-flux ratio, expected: 1.12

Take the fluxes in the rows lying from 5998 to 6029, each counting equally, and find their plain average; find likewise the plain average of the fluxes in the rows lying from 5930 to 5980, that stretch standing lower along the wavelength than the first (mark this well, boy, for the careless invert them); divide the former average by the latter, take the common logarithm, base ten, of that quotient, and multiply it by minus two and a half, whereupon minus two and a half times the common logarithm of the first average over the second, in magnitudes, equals -0.19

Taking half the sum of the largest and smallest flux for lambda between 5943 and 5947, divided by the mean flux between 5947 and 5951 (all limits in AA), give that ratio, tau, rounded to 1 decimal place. 1.0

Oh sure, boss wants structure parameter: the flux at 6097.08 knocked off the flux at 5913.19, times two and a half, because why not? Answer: -10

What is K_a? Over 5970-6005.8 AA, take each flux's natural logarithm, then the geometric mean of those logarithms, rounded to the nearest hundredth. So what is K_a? 1.95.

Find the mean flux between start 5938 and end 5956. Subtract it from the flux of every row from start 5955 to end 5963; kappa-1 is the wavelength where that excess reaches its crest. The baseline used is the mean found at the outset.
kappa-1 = 5961.04 AA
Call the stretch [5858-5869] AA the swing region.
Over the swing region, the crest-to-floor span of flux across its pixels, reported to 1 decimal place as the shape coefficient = 2.2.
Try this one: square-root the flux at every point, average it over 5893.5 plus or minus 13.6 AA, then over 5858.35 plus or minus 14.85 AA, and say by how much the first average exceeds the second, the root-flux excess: -0.65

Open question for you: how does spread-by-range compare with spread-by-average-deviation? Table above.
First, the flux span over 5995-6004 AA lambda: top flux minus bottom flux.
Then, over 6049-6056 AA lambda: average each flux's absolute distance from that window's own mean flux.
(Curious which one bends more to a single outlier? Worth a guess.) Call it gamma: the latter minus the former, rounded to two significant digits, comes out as -1.1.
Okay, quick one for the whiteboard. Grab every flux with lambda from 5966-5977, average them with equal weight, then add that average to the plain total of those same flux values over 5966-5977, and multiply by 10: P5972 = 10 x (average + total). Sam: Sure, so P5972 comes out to 593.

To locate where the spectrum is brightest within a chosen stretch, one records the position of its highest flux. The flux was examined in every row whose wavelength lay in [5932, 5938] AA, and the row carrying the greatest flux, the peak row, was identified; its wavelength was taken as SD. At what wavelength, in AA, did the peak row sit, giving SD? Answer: 5933.65 AA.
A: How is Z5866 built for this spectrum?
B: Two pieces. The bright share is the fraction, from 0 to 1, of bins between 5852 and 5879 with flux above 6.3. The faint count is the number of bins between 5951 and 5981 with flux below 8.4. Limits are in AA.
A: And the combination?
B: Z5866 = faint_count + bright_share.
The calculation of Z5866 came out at 23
